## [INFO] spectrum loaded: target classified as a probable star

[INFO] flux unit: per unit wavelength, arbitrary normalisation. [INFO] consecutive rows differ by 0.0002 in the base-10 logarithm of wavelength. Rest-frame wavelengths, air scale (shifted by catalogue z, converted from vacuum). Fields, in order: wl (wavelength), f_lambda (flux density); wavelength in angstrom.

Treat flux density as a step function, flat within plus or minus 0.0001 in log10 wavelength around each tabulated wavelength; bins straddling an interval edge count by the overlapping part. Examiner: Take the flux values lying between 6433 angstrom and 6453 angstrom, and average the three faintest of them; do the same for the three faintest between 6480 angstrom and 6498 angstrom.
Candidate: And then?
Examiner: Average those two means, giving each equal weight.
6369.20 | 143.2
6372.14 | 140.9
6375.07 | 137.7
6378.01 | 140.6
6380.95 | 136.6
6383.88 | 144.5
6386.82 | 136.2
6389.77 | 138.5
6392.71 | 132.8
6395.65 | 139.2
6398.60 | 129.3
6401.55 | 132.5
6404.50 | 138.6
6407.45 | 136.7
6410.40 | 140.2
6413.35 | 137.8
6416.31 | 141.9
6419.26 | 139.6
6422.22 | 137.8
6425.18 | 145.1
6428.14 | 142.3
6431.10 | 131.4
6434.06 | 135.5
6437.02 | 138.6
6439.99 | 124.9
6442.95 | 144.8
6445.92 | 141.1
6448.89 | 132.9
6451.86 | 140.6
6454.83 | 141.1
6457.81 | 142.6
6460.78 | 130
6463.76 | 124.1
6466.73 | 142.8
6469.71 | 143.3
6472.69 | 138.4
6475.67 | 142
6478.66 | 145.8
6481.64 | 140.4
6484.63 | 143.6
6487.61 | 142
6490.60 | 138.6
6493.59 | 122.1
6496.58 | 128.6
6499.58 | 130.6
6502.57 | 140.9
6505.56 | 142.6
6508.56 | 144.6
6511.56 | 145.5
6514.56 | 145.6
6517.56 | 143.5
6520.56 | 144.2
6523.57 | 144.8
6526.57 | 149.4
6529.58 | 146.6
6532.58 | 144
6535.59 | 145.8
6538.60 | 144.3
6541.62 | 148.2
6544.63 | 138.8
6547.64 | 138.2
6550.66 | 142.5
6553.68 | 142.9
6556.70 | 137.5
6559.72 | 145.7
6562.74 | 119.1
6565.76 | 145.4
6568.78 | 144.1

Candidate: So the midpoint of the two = 130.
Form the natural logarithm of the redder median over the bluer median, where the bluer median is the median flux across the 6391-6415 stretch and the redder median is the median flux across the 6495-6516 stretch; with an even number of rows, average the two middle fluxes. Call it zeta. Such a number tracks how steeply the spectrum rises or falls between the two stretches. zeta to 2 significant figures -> 0.038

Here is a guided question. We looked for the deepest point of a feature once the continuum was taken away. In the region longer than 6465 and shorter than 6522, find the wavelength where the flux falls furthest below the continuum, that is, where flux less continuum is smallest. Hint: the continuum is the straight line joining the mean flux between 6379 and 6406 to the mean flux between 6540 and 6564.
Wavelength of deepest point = 6493.59 angstrom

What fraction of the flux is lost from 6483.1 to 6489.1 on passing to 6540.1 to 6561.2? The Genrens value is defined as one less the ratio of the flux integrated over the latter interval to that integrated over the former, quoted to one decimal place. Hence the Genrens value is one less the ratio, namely -2.5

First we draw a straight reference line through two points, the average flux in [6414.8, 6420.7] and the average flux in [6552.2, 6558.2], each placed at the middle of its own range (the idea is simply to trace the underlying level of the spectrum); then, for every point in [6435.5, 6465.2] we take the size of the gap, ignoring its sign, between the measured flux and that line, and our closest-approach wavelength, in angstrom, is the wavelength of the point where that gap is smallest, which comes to 6451.86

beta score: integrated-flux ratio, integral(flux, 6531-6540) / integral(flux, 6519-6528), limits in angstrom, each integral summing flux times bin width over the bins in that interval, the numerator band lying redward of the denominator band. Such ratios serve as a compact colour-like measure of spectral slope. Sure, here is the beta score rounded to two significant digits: 0.99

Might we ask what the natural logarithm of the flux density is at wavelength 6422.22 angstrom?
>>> 4.93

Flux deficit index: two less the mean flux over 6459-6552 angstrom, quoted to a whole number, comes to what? -139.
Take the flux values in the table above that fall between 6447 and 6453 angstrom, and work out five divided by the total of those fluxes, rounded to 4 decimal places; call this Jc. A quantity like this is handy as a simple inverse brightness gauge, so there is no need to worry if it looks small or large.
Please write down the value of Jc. 0.0183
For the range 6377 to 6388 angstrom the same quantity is 0.0090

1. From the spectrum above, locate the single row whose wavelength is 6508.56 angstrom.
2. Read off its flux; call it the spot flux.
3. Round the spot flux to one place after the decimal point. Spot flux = 144.6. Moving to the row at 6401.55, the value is 132.5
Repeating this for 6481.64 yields 140.4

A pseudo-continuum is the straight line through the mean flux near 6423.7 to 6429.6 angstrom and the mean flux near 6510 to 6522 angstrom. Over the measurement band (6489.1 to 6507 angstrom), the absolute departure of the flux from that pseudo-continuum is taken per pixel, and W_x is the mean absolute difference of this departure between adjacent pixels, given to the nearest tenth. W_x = 7.4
